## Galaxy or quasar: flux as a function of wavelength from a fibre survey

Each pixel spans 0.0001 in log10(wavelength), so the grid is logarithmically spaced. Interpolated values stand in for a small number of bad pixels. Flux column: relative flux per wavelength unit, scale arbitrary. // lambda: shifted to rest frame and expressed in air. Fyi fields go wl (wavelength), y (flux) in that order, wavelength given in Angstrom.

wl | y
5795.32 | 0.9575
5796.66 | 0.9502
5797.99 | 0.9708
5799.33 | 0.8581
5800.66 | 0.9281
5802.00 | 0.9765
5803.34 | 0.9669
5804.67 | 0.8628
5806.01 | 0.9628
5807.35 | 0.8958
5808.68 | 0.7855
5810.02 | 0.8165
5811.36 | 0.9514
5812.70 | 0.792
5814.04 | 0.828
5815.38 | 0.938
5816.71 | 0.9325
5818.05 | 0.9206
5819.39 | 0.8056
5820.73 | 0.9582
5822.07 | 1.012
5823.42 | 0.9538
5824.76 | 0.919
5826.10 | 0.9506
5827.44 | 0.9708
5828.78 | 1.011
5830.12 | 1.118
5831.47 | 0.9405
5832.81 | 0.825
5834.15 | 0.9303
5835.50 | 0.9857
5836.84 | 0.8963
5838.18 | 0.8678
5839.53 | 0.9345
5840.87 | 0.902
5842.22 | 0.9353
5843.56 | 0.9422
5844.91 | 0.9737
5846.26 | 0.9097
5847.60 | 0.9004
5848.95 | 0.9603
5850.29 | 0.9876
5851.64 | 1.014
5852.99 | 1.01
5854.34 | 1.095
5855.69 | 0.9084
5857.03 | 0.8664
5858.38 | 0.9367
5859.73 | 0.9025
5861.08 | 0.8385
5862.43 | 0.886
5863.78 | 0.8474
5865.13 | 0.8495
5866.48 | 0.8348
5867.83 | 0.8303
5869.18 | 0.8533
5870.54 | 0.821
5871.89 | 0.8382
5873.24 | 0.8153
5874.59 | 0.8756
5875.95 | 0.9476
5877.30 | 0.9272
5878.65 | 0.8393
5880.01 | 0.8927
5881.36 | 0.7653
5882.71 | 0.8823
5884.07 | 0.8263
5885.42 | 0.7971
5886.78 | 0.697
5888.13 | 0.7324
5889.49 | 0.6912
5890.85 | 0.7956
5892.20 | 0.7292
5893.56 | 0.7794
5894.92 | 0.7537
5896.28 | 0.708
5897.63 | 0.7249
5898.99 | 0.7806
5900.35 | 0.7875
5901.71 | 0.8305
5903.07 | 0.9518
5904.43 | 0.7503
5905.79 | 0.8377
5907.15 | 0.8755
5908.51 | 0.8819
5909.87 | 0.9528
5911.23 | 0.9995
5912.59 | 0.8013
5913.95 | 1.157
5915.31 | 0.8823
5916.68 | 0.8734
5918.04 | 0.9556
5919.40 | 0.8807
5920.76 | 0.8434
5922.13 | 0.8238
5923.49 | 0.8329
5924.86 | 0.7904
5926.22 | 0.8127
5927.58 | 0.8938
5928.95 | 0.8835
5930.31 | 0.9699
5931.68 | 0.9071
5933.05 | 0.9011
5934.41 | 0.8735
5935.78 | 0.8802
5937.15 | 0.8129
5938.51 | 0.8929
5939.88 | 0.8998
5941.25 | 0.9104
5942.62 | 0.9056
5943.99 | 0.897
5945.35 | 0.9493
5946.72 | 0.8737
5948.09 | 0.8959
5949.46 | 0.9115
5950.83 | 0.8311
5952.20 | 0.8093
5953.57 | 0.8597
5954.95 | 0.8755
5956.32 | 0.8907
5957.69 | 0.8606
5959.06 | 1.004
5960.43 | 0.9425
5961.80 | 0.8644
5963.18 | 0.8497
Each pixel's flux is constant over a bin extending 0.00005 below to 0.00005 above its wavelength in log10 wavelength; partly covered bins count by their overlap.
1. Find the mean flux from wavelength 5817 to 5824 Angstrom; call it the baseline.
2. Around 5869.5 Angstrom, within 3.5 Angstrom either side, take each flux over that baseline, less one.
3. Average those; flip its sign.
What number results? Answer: 0.10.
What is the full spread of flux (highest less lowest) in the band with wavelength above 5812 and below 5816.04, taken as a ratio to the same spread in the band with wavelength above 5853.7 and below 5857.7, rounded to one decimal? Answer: 0.6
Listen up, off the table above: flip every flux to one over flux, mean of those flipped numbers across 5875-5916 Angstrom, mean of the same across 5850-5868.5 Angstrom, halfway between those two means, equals 1.16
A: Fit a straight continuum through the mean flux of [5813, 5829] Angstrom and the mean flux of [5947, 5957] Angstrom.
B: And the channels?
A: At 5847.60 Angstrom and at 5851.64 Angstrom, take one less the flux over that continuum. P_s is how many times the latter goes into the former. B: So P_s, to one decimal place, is -0.2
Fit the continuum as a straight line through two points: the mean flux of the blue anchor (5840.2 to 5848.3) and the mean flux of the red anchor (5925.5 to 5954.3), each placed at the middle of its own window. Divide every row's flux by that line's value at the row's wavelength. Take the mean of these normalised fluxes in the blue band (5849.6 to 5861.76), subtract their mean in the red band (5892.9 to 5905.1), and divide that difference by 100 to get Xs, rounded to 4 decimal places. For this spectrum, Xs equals 0.0016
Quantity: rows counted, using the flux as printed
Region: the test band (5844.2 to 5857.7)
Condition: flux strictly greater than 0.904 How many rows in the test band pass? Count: 8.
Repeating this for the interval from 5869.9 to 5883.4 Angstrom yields 2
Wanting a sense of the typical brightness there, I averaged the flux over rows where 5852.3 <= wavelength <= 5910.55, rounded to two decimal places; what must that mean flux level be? 0.84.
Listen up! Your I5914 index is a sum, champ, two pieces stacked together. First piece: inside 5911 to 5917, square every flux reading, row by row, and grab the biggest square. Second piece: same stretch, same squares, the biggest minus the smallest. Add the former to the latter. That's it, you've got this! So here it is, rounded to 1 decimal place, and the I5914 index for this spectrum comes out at 2.0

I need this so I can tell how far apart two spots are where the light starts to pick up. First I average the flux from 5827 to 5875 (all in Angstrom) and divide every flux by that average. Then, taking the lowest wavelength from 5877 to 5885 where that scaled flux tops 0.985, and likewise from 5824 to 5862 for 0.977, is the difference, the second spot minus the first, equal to -52.5 Angstrom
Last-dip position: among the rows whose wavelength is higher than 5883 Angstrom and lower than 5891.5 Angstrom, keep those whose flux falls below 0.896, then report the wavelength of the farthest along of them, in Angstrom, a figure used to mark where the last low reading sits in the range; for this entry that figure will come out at 5890.85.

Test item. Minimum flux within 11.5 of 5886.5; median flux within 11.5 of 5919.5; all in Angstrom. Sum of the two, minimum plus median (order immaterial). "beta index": 1.57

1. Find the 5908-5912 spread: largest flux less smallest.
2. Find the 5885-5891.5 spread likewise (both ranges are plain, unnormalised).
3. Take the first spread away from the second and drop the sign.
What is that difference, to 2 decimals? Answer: 0.01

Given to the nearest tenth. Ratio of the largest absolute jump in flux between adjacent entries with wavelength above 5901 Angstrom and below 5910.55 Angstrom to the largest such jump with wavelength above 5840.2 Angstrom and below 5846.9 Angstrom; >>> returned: 3.1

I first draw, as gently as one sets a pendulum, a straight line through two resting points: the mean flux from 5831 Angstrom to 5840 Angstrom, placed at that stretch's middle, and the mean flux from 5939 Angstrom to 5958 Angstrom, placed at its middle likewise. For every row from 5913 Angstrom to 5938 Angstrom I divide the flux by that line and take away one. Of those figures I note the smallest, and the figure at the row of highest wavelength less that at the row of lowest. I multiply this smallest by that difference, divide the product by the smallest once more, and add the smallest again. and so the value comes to -0.5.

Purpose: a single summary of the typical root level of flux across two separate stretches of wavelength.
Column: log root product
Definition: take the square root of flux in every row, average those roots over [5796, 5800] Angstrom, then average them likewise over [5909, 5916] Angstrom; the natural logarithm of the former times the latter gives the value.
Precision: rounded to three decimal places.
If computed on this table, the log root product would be -0.062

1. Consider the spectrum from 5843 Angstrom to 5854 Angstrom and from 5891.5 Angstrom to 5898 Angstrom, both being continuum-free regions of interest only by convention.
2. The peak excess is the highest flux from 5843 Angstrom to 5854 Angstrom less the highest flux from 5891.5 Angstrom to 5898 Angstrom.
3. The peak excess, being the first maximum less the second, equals 0.2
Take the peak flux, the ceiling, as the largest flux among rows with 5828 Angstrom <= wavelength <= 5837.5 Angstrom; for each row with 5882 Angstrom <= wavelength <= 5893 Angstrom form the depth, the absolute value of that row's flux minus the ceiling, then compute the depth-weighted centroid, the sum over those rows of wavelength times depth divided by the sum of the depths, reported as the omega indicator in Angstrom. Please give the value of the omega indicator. 5887.8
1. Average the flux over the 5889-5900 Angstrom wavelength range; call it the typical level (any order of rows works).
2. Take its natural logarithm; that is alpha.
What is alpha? -0.29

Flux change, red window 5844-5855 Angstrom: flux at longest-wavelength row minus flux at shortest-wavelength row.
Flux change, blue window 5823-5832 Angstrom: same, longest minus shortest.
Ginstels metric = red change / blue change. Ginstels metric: -9.1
